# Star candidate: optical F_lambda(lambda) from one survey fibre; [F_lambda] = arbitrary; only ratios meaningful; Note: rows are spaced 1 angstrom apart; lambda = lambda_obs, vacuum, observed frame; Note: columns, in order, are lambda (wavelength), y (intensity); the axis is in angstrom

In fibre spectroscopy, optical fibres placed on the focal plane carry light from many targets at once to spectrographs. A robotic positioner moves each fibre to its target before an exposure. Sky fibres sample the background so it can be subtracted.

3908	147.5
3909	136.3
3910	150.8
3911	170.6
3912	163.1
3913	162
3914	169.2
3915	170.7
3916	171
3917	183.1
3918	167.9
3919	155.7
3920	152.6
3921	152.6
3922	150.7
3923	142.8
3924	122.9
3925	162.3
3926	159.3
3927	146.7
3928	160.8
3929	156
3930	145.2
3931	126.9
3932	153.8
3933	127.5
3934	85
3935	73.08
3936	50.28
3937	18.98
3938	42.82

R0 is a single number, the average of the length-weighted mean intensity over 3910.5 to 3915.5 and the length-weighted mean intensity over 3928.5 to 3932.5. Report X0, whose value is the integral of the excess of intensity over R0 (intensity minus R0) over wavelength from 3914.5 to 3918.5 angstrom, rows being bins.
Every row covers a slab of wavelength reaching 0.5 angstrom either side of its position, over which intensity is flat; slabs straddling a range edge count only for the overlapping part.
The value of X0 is 68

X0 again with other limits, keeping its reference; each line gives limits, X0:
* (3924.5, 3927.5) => -1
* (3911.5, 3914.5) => 25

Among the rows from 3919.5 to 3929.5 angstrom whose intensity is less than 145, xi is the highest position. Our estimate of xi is 3924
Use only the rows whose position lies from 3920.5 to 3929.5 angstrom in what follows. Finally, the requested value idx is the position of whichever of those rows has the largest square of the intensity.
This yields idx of 3925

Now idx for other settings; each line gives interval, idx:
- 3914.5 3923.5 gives 3917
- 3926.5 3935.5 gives 3928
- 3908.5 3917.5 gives 3917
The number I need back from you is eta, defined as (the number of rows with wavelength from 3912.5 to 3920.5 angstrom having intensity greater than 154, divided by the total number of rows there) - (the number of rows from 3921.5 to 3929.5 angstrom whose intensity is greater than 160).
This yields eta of -1.1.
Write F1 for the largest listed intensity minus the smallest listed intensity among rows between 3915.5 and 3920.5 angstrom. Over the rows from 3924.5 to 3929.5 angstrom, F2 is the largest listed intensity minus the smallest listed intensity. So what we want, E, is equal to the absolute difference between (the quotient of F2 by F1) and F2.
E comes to 15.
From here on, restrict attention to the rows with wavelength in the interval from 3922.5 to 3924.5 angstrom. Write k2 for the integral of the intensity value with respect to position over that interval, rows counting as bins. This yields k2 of 266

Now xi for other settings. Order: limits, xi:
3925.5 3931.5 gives 3931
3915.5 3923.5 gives 3923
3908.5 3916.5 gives 3909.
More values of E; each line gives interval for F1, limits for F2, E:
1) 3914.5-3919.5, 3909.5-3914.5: 19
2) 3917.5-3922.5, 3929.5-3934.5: 65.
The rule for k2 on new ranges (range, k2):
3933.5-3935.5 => 158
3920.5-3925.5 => 731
